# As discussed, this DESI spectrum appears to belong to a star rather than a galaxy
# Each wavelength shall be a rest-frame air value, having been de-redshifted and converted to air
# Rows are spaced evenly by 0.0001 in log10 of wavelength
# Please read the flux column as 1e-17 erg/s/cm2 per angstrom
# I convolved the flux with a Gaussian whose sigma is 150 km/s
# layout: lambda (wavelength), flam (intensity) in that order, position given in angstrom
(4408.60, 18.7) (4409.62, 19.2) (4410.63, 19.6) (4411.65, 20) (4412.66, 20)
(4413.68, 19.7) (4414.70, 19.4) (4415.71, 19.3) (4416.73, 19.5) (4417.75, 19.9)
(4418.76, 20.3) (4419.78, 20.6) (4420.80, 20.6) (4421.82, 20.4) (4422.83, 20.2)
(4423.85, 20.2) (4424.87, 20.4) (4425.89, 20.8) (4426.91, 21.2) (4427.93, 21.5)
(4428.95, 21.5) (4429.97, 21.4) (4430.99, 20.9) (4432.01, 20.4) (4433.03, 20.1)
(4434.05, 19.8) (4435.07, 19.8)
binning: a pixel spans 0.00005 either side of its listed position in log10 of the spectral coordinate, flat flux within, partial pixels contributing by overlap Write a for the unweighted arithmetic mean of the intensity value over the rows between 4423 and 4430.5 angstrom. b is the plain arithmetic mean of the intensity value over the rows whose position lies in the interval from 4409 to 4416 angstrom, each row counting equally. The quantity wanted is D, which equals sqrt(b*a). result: 20.3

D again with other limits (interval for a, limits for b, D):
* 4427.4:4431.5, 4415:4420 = 20.6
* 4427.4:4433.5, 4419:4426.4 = 20.7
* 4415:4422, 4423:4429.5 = 20.5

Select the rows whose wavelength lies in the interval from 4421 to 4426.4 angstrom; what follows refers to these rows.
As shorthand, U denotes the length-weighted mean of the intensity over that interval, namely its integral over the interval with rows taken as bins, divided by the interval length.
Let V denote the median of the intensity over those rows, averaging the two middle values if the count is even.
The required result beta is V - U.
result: -0.02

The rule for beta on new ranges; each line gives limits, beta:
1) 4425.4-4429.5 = 0.11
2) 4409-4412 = 0.08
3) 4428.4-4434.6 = -0.04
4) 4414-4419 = -0.16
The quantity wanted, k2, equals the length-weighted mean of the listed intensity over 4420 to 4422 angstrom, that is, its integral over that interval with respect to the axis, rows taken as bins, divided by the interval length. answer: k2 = 20.5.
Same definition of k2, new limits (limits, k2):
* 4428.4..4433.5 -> 20.9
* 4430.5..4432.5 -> 20.7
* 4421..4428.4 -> 20.7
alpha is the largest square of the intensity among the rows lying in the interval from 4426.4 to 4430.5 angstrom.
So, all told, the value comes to 462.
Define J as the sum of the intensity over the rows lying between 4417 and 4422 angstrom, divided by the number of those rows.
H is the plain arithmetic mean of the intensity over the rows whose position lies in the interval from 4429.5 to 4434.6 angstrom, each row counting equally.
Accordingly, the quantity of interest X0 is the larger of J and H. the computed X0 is 20.5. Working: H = 20.5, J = 20.4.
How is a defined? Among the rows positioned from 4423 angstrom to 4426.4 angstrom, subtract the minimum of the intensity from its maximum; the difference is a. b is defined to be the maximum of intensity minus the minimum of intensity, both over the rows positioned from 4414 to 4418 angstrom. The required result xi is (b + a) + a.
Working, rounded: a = 0.60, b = 0.6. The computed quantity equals 1.8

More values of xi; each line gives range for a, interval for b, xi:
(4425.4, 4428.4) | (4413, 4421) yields 2.7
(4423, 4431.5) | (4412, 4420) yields 3.9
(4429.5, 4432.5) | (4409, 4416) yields 2.8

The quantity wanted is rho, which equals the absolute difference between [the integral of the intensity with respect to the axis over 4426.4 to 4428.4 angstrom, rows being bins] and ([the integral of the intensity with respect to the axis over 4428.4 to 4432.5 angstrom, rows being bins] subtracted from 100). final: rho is 29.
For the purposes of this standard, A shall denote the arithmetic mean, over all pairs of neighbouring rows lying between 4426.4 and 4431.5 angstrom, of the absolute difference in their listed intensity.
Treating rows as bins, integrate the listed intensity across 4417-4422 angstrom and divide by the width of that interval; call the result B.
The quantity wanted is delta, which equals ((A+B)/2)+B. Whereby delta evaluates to 30.57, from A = 0.225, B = 20.3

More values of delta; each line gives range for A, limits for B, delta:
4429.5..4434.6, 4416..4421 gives 30.35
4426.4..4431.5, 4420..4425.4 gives 30.68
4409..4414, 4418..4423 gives 30.80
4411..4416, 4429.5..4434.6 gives 30.87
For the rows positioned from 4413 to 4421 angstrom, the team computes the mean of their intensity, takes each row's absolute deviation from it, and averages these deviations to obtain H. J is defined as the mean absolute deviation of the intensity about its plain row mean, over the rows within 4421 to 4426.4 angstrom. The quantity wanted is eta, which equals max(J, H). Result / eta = 0.44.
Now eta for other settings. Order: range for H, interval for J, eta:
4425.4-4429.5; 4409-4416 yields 0.26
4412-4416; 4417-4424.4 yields 0.25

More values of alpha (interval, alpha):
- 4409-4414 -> 400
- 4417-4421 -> 424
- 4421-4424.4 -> 416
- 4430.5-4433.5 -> 437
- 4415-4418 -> 396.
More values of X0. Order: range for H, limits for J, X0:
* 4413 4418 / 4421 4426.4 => 20.4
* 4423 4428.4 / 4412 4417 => 20.8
